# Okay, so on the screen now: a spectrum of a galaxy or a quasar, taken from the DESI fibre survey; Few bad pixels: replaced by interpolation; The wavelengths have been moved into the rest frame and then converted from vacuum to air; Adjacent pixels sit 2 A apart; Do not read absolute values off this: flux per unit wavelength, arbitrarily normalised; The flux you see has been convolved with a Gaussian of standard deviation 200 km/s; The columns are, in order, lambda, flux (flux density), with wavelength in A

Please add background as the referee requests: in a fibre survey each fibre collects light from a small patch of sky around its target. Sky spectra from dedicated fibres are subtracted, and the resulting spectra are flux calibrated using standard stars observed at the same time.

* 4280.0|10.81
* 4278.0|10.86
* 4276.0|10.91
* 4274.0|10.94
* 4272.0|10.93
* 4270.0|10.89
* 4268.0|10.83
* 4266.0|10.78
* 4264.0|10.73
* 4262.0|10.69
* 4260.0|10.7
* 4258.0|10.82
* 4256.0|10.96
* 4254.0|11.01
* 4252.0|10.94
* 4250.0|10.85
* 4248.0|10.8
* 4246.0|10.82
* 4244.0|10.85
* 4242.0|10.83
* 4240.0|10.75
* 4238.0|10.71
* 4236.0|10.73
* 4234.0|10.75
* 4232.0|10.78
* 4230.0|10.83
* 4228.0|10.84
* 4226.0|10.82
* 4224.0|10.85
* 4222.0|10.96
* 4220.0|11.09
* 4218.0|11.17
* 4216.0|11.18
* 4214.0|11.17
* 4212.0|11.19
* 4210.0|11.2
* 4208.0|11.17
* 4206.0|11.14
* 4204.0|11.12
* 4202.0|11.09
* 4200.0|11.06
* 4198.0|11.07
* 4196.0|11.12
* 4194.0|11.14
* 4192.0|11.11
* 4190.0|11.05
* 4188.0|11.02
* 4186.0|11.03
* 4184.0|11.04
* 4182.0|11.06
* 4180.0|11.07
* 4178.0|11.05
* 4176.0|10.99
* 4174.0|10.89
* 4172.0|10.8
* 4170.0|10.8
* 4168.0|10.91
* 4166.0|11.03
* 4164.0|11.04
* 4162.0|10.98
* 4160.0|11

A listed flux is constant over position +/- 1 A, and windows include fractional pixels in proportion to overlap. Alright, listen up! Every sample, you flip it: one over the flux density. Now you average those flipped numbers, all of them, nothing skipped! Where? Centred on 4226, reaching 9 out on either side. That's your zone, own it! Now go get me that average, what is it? 0.0918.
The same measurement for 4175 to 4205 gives 0.0904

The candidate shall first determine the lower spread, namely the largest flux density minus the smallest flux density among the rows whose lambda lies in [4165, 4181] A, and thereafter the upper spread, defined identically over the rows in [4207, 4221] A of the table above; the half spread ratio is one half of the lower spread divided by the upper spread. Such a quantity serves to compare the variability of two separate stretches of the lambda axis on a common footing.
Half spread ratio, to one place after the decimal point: 1.2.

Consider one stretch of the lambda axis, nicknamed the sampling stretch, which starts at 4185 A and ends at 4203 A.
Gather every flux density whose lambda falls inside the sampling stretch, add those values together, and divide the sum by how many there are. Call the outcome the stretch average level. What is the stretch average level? 11.1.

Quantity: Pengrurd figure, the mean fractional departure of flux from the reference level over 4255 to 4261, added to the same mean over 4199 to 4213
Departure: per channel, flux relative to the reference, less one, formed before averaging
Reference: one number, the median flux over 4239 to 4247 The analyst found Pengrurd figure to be 0.029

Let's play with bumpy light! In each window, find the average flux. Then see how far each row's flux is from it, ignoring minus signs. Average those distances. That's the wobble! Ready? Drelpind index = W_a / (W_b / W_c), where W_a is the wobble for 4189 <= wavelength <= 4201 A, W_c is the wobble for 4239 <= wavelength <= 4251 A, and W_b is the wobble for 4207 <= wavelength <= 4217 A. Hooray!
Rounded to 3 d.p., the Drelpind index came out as 0.085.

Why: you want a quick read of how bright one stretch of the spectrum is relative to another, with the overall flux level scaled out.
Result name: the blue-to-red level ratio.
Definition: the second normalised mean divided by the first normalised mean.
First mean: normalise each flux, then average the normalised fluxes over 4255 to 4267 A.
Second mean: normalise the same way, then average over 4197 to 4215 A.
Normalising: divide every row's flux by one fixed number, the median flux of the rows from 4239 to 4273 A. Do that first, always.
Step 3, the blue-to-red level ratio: 1.03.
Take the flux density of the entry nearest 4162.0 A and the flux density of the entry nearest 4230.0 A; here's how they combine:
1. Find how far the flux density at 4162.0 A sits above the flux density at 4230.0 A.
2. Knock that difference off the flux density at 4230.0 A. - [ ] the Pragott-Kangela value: 10.7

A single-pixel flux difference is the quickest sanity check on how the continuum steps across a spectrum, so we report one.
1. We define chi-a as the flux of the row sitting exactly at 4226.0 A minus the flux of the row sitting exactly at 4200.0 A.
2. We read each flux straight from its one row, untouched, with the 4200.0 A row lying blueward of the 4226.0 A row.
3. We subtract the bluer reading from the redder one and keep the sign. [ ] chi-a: -0.24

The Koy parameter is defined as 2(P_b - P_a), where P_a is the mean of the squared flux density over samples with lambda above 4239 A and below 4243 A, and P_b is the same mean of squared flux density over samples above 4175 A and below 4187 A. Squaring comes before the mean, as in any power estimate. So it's 10.9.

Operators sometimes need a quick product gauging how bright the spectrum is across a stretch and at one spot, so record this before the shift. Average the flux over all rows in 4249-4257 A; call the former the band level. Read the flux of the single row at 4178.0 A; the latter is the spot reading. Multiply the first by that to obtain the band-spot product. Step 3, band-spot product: 121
